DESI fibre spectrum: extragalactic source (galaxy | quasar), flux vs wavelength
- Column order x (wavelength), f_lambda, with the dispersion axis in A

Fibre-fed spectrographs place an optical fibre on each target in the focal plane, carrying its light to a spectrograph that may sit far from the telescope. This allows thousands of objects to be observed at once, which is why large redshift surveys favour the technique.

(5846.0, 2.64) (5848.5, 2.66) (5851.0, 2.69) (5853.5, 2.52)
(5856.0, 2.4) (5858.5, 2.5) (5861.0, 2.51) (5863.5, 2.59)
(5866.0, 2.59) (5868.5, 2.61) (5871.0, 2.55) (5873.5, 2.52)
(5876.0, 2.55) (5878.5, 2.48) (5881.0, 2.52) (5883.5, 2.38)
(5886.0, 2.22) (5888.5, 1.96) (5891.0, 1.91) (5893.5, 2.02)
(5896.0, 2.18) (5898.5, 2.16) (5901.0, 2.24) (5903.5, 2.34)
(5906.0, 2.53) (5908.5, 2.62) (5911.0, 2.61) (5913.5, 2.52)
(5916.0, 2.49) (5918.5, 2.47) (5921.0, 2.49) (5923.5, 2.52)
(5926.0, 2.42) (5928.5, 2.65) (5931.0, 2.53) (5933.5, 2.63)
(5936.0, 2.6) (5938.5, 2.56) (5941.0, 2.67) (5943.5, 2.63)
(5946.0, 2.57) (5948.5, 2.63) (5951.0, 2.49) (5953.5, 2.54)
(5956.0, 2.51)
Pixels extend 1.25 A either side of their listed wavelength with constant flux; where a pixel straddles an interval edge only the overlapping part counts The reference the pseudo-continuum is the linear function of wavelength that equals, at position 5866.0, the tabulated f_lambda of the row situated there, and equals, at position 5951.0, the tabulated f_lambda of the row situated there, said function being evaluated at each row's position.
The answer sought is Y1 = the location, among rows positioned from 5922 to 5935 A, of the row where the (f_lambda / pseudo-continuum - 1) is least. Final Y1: 5926.0 A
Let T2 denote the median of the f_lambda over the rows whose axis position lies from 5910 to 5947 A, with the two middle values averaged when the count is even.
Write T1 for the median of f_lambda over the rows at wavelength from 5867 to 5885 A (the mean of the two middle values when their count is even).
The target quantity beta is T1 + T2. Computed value 5.08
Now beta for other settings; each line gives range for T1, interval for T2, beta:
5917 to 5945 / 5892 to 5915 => 4.90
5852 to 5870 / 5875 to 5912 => 4.86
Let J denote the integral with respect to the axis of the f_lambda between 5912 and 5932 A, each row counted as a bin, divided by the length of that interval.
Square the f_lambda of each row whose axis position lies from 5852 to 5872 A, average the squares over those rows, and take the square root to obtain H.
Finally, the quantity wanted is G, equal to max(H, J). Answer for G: 2.53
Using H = 2.53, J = 2.51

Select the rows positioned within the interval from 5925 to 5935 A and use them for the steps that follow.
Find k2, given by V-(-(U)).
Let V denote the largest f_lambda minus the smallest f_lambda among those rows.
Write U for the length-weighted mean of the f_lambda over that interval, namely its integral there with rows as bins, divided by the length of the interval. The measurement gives 2.79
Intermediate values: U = 2.56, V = 0.23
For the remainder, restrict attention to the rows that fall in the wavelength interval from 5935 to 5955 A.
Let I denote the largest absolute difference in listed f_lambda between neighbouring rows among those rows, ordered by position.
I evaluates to 0.14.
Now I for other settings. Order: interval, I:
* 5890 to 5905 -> 0.16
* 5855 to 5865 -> 0.10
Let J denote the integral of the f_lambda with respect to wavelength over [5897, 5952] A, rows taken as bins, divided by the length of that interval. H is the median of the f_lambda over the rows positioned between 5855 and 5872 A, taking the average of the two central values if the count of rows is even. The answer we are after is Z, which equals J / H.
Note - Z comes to 0.99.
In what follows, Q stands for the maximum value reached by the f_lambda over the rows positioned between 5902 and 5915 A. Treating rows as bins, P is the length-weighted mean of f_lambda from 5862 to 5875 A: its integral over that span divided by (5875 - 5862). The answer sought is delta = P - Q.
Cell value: -0.05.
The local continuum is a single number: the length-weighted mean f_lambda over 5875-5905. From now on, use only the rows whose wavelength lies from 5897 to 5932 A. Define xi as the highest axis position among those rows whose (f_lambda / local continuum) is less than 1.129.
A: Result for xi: 5931.0 A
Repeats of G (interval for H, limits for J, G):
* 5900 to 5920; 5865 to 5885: 2.52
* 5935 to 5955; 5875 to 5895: 2.59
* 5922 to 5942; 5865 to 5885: 2.57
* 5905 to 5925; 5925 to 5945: 2.59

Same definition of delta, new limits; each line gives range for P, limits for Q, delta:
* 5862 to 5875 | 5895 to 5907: 0.04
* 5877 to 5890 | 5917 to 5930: -0.34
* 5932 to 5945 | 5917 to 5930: -0.03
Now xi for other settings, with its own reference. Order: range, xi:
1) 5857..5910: 5906.0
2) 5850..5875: 5873.5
